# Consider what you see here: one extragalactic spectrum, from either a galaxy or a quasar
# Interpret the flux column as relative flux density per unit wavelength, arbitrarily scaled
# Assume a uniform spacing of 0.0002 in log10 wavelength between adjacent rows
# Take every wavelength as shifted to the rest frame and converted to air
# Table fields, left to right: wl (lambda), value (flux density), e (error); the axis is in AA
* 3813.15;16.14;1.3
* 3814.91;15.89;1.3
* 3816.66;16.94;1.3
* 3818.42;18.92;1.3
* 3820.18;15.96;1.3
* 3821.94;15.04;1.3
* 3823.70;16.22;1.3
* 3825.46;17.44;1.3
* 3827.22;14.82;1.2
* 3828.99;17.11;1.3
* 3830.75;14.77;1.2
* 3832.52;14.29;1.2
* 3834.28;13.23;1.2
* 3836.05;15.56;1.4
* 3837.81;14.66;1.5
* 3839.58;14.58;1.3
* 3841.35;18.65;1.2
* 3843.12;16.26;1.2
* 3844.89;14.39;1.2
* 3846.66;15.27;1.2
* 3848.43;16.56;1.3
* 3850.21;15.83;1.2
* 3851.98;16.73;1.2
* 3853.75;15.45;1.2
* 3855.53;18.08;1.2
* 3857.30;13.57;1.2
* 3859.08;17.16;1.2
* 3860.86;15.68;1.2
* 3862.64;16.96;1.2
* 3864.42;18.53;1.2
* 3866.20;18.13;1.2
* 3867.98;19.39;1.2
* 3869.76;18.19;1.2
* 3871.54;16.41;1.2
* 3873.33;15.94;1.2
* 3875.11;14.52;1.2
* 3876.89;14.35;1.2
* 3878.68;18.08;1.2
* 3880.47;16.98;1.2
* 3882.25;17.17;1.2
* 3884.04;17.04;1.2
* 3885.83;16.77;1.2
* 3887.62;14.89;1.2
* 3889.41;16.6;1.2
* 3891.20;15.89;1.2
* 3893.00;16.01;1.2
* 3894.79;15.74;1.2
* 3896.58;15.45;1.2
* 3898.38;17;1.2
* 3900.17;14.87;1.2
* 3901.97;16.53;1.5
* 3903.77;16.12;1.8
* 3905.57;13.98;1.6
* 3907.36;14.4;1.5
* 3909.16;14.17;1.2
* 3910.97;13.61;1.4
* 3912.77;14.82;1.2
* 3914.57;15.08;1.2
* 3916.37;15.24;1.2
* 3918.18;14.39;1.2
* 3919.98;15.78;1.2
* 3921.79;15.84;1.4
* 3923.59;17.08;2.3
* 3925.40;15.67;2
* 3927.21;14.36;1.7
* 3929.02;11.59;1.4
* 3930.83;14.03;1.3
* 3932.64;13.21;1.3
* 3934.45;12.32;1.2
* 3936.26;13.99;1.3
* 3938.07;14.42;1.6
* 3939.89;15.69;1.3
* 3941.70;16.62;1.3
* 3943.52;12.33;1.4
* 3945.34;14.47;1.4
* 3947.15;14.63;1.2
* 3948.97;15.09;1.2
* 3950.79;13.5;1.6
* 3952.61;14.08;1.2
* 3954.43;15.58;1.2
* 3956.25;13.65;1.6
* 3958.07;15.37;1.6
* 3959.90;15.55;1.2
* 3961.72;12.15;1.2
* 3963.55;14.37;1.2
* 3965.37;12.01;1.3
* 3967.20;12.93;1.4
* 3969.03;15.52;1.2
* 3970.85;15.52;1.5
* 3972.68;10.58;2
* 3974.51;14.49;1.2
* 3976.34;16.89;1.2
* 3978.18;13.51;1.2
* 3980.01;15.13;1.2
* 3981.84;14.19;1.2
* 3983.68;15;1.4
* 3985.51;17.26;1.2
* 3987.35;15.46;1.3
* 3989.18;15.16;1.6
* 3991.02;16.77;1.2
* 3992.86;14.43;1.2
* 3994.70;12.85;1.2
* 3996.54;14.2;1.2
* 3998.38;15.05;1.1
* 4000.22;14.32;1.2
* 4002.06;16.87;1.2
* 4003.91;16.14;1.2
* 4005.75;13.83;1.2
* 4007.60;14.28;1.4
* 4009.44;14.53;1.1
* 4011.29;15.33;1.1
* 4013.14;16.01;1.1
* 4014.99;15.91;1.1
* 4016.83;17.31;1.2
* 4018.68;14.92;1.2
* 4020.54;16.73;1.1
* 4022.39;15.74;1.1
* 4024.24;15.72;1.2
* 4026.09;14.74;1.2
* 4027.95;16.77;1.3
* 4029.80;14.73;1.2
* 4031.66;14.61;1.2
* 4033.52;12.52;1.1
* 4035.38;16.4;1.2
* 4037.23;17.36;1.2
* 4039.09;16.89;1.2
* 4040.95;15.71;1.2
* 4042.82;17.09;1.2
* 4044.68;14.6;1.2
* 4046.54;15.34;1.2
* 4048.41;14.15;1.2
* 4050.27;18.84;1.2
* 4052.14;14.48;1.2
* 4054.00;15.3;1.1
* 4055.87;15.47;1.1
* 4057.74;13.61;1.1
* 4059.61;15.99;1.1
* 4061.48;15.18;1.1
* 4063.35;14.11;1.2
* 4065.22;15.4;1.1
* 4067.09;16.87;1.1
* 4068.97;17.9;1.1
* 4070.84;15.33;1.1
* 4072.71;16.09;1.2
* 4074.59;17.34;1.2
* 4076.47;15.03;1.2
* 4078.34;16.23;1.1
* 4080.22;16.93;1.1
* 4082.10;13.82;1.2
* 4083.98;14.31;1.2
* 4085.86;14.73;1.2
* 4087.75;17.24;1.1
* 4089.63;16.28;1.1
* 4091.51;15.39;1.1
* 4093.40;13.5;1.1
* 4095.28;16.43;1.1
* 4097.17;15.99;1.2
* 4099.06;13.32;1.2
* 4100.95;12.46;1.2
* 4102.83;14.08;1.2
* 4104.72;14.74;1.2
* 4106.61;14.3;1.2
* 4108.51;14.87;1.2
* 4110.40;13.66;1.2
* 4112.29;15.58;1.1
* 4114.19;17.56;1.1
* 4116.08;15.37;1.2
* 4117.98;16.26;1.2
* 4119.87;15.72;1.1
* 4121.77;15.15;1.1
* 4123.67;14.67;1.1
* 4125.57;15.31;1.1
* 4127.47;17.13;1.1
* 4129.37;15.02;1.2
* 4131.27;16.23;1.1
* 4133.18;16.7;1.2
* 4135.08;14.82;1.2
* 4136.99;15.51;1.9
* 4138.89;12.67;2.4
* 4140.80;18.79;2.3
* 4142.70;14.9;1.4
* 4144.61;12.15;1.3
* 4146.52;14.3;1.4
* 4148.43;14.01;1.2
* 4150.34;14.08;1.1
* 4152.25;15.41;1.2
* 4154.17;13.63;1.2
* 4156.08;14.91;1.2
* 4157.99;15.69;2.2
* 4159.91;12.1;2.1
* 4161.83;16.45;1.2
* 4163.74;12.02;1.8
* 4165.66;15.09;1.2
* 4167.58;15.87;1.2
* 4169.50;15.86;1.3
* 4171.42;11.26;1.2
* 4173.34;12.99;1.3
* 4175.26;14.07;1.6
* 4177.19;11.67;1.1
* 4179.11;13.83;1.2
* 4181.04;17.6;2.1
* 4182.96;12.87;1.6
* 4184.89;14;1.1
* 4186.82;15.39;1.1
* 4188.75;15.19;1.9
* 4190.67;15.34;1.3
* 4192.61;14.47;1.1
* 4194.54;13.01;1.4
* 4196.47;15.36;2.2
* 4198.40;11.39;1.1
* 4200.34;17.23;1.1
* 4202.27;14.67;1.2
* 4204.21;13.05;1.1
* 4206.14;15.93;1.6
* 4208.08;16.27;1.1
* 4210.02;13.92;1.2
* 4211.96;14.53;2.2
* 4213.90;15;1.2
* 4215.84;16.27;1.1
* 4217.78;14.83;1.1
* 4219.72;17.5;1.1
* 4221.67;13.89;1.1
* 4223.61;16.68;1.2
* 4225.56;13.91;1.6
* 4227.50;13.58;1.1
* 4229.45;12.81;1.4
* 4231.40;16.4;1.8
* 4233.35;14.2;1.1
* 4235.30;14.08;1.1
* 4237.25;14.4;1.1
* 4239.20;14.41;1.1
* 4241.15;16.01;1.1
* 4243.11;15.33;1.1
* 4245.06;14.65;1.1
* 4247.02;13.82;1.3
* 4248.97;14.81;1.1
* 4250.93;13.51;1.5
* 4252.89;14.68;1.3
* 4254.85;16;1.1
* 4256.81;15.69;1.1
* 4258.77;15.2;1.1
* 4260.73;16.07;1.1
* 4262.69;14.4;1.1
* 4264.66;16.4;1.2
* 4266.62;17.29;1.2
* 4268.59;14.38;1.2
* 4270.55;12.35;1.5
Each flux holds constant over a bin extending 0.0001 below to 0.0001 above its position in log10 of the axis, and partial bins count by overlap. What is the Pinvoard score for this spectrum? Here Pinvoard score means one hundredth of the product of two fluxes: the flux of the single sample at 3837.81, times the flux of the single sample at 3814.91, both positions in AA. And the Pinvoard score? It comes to 2.33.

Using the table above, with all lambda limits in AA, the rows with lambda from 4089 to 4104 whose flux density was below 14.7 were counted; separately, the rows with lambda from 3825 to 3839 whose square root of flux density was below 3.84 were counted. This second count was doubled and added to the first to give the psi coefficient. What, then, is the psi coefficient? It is 10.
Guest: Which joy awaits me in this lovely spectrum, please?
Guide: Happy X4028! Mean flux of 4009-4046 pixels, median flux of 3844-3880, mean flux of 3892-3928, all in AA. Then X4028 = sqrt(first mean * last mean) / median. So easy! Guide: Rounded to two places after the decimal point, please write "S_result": 0.94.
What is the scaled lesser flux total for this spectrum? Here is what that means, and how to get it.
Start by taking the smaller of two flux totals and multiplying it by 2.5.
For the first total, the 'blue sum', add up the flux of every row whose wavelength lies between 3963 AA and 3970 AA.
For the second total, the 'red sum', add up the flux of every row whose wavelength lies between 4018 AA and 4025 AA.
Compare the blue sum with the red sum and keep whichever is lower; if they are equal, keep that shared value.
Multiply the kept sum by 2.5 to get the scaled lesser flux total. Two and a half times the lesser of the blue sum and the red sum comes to 137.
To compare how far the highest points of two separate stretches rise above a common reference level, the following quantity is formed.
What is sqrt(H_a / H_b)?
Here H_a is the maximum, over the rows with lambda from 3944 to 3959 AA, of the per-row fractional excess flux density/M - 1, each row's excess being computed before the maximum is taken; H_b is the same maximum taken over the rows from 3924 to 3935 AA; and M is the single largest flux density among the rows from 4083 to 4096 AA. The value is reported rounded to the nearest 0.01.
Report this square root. 1.03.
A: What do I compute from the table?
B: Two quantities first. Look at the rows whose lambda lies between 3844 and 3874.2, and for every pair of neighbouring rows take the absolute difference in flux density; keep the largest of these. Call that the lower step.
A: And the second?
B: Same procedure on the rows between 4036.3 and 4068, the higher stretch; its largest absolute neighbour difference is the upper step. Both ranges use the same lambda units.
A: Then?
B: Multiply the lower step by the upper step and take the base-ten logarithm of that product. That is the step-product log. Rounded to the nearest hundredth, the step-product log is 1.33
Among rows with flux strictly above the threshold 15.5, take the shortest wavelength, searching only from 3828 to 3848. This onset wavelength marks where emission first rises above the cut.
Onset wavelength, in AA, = 3828.99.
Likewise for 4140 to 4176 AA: 4140.80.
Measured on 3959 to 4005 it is 3959.90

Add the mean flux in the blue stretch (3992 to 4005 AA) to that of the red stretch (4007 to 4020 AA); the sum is 30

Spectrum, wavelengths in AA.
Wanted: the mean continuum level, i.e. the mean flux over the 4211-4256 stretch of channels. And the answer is 14.8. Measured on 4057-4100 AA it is 15.5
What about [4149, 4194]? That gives 14.3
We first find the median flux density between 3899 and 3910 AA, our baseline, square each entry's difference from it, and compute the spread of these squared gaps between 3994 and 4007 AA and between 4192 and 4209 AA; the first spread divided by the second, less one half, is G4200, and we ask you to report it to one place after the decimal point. 0.0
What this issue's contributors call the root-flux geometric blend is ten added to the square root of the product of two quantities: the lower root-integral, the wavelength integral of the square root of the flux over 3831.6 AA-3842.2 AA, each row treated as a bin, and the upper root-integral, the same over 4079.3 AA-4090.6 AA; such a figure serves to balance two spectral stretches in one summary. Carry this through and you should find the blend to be 52.8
